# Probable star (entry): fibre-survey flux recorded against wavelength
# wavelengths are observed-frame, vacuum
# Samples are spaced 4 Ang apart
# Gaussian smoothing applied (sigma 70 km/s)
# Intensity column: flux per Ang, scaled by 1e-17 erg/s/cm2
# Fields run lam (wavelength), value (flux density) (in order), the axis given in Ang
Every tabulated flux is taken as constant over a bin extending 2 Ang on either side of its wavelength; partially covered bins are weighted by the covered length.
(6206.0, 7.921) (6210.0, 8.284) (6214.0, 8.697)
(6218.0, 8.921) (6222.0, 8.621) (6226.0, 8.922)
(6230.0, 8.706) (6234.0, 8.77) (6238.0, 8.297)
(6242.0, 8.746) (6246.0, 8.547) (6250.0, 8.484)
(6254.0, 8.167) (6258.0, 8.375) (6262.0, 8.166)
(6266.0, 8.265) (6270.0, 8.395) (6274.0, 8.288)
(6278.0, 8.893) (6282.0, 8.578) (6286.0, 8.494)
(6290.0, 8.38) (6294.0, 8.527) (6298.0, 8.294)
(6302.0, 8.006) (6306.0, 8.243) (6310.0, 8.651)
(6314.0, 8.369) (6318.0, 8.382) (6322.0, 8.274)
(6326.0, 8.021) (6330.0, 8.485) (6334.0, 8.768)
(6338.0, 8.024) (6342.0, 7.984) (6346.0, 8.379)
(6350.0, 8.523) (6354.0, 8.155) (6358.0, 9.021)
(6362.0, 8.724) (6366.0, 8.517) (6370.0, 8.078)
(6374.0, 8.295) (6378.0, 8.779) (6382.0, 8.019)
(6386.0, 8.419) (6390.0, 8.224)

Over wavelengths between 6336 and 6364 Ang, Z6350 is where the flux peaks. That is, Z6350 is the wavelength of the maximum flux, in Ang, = 6358.0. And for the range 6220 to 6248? 6226.0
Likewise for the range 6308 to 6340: 6334.0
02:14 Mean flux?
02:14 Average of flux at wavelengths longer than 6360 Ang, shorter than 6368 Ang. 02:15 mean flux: 8.62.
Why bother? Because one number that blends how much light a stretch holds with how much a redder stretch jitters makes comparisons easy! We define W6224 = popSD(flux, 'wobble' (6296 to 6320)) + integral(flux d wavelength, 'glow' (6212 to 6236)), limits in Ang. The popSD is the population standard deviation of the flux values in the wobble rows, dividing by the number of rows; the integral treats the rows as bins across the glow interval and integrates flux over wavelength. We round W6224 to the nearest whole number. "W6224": 211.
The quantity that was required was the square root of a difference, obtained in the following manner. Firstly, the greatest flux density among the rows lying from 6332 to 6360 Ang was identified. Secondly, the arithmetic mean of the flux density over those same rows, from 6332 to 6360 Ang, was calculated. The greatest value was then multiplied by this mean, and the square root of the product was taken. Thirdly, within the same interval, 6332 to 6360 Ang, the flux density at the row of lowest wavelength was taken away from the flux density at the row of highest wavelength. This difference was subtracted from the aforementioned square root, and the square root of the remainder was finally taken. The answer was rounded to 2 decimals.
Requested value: 2.91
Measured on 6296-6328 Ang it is 2.96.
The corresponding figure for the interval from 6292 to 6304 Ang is 2.99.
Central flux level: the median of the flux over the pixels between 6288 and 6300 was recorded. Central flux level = 8.38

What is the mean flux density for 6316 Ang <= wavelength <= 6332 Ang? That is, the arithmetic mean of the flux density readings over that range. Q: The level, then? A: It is 8.29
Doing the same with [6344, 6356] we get 8.35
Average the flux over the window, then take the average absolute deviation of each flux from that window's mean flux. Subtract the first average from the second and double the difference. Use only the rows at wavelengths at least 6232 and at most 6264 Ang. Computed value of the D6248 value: -16.5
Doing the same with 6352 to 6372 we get -16.4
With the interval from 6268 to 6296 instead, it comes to -16.7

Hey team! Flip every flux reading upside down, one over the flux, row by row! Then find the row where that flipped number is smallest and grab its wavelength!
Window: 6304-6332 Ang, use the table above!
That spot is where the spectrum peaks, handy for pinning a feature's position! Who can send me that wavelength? 6310.0 Ang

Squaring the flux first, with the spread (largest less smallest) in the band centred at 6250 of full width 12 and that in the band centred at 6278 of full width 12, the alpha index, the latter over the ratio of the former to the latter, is 17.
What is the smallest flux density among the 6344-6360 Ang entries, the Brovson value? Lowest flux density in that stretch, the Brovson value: 8.155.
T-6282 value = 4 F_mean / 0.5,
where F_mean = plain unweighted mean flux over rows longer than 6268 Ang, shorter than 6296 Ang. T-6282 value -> 68.1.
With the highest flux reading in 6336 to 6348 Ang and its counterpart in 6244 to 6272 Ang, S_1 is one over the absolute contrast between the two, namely 6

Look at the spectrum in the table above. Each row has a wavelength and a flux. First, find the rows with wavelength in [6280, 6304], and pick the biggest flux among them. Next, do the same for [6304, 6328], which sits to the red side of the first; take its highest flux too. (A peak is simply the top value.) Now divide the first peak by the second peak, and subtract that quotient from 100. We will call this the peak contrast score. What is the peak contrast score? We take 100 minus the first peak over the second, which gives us 99.01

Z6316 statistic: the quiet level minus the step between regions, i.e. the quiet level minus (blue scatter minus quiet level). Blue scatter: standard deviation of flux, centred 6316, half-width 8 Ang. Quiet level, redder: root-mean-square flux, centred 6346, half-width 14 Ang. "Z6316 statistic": 16.7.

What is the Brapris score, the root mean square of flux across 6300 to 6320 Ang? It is 8.33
